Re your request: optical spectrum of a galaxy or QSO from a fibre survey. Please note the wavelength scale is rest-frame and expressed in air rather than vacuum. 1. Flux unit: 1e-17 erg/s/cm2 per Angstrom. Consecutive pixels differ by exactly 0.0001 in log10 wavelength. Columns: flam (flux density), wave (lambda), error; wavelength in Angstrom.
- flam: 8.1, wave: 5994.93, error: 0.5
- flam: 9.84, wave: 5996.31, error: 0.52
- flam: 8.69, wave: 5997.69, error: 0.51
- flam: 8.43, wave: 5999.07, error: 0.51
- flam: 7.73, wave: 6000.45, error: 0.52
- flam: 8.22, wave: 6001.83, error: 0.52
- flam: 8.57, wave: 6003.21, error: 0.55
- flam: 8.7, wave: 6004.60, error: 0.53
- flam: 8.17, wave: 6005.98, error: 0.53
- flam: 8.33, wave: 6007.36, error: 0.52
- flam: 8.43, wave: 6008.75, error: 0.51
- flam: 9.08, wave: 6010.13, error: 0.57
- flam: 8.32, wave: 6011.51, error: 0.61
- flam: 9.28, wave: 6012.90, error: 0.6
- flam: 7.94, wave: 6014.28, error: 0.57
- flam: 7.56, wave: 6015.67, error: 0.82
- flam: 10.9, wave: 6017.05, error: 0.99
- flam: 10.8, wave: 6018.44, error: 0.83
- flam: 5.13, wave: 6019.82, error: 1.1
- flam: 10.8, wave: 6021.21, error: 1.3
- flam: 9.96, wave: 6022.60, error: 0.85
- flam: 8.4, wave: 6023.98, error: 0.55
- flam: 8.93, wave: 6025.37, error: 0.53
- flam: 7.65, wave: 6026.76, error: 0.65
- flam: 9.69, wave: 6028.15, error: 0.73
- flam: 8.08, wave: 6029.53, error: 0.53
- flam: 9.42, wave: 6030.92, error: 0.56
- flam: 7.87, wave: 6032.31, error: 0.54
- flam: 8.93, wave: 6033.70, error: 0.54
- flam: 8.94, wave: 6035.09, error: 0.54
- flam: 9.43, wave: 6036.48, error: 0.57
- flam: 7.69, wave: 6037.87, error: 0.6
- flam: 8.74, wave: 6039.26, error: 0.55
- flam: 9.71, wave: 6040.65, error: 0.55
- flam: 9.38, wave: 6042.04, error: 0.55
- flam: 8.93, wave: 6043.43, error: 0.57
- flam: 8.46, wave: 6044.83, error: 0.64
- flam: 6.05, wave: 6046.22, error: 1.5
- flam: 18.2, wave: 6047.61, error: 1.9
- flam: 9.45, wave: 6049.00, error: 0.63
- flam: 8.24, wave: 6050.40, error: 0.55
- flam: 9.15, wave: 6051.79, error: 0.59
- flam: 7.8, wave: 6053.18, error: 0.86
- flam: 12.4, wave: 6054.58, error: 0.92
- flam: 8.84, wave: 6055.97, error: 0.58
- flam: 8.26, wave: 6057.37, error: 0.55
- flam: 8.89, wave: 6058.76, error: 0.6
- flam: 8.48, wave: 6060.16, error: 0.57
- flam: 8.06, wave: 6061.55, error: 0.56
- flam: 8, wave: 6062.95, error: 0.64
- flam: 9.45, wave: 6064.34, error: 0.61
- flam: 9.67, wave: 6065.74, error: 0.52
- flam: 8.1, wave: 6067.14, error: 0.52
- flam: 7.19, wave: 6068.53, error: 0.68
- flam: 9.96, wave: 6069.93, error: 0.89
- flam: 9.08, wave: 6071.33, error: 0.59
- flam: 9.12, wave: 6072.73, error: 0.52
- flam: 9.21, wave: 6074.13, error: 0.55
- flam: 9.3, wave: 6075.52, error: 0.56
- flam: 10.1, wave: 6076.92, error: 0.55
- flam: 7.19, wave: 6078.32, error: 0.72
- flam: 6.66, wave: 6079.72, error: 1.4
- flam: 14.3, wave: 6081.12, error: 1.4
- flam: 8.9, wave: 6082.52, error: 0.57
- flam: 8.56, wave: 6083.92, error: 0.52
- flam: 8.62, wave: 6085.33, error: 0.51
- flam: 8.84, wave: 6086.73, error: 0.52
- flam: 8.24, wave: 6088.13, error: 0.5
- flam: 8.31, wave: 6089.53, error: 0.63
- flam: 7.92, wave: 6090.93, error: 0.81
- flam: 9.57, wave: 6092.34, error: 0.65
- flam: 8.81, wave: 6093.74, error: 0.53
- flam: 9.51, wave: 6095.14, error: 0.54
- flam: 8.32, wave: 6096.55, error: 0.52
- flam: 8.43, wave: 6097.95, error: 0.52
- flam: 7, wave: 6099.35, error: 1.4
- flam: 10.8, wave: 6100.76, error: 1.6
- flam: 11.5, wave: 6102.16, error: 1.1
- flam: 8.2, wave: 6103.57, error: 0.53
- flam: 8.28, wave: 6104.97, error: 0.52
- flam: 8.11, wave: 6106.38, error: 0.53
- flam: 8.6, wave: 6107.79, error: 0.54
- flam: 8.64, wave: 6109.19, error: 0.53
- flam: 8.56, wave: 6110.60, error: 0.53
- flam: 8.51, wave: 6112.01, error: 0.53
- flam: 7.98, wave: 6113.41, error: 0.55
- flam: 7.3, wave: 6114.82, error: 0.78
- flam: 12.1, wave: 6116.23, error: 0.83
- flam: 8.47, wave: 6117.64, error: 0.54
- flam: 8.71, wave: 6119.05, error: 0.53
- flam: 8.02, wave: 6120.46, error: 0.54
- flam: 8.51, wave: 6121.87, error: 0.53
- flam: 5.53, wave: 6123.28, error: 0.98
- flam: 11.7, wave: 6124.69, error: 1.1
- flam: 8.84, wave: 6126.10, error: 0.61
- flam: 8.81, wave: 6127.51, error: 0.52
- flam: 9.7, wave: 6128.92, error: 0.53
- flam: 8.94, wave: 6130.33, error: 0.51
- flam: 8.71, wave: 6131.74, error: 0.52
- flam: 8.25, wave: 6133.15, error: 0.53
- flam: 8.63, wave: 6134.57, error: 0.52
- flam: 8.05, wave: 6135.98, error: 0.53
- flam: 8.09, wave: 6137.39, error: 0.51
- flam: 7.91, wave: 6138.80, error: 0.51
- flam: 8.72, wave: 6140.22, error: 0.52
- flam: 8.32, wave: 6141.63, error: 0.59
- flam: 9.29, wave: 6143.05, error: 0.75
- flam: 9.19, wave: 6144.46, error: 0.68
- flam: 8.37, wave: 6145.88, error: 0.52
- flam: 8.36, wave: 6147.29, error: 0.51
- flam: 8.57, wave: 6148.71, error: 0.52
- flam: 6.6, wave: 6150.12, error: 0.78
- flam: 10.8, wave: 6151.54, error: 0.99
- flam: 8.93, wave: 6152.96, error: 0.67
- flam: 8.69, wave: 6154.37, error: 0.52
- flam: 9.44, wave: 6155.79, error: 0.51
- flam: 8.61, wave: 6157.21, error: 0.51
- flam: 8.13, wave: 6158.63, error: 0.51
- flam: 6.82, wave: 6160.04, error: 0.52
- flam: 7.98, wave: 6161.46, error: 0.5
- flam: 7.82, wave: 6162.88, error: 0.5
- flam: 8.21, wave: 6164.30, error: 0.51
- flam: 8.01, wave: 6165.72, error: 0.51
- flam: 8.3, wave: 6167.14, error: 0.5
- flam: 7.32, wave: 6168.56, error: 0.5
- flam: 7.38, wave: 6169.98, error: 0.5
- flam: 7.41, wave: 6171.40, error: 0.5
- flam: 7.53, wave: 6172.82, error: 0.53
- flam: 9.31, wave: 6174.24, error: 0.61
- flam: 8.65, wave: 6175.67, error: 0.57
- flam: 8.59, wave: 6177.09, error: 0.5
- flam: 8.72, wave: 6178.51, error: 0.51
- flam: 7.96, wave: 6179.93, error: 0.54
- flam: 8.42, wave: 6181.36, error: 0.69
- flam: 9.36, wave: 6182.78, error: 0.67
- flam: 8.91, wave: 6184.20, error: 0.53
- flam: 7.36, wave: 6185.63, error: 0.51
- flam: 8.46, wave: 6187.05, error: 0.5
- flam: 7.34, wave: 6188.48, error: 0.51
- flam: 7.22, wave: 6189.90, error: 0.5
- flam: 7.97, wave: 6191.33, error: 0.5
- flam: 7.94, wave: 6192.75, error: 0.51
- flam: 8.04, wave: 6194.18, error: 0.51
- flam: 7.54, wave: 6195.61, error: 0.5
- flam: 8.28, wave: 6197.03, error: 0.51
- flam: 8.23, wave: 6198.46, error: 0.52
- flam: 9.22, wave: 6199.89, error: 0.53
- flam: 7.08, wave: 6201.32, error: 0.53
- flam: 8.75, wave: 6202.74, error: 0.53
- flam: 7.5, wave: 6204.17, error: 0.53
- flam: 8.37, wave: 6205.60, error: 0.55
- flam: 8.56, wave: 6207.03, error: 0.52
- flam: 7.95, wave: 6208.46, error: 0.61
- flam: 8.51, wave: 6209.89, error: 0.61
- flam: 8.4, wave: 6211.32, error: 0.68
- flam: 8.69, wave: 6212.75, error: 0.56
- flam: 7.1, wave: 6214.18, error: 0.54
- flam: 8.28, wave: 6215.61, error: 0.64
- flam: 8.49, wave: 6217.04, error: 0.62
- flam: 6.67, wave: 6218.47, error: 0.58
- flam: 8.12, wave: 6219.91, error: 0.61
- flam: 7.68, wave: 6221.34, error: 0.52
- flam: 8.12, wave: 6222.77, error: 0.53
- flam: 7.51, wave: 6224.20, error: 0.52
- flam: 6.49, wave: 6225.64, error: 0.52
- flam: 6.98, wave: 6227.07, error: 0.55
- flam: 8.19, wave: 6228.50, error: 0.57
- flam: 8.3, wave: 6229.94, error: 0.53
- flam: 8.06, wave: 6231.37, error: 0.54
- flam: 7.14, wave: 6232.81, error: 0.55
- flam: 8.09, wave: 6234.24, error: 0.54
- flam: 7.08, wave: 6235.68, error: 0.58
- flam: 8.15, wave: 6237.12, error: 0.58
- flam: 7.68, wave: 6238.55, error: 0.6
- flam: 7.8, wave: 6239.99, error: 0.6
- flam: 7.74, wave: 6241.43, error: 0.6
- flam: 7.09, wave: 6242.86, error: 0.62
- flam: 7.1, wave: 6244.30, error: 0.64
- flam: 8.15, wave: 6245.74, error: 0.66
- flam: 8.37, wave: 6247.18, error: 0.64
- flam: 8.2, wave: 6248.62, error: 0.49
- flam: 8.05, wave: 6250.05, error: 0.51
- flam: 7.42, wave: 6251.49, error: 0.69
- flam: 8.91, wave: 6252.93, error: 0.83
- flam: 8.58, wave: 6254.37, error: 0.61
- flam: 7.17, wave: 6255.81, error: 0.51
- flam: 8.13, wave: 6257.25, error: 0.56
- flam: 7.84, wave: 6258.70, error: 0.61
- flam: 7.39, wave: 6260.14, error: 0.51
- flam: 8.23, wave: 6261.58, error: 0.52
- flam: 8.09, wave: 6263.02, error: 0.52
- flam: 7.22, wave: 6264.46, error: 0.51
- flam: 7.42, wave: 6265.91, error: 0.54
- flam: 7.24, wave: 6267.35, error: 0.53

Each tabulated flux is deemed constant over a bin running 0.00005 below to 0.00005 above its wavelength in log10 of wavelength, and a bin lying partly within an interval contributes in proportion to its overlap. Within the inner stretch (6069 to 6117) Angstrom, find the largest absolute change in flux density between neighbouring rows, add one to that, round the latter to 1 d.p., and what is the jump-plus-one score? 8.6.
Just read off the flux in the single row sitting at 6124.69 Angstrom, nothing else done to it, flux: 11.7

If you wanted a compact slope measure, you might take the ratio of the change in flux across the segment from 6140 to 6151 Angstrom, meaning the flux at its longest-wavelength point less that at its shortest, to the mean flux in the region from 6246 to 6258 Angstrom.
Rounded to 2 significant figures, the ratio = -0.26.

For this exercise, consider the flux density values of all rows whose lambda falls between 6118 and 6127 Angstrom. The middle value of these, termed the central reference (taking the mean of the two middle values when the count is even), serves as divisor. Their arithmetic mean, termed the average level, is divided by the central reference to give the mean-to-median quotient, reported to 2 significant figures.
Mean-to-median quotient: 0.99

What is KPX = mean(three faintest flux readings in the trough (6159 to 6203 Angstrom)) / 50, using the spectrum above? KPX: 0.141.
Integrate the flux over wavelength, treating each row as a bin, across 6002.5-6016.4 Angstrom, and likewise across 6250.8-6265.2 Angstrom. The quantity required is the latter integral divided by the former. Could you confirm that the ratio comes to 0.97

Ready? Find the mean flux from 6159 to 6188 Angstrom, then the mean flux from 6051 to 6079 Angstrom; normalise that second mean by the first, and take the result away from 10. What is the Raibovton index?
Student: 8.90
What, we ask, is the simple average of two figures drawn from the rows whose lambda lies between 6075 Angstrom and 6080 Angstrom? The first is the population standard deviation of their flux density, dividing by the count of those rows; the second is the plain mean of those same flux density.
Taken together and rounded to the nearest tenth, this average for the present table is 4.9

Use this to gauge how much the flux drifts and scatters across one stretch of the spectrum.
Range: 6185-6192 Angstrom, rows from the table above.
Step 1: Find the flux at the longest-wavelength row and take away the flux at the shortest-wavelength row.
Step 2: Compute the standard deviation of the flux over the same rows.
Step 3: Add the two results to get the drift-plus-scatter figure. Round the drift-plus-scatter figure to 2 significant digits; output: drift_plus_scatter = 1.1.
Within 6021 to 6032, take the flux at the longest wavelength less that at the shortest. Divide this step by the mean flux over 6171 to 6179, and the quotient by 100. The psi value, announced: -0.0016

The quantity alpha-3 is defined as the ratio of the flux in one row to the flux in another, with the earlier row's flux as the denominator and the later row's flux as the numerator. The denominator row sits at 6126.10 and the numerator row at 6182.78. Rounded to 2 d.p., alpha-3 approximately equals 1.06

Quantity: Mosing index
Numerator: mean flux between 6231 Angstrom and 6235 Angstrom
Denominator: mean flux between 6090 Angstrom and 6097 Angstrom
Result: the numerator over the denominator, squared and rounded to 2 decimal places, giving 0.77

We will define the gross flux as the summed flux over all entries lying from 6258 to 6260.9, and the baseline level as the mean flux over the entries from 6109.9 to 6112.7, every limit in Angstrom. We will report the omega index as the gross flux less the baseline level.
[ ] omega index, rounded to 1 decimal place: 6.7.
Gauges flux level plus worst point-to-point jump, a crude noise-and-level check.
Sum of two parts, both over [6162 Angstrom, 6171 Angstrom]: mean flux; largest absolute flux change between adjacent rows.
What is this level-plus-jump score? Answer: 8.8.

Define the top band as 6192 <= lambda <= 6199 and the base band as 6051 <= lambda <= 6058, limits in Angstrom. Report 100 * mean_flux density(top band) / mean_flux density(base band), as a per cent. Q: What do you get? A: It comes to 86.2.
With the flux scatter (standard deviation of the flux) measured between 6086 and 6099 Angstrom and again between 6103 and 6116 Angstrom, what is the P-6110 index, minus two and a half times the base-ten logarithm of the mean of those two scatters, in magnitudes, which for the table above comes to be 0.8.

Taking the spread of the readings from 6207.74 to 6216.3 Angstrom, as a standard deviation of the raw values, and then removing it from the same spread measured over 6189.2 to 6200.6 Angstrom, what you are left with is 0.0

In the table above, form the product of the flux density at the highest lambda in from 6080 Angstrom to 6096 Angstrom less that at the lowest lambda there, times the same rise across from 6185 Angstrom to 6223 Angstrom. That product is -3.6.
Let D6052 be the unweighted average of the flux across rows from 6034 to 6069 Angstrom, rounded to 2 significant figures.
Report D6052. 9.1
